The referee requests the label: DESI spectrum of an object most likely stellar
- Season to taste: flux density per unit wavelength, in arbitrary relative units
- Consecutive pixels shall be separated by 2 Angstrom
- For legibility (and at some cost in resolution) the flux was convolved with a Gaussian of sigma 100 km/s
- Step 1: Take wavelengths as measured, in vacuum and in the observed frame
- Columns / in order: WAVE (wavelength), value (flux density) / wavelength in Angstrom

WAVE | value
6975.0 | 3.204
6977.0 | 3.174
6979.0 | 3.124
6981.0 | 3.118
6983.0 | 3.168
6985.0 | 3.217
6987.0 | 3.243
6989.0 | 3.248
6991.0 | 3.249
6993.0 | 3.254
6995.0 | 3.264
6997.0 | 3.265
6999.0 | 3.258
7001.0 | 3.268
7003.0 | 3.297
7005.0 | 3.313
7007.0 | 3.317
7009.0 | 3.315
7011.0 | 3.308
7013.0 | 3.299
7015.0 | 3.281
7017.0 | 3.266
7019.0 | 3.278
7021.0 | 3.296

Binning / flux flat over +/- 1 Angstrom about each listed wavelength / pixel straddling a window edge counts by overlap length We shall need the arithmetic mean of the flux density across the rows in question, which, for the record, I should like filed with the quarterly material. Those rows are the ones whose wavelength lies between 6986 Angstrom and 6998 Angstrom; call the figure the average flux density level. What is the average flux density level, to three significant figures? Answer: 3.25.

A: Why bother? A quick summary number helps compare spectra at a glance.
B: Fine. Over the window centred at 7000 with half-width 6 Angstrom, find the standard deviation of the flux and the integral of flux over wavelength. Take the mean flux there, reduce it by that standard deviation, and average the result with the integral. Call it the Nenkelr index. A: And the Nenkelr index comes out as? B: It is 21.3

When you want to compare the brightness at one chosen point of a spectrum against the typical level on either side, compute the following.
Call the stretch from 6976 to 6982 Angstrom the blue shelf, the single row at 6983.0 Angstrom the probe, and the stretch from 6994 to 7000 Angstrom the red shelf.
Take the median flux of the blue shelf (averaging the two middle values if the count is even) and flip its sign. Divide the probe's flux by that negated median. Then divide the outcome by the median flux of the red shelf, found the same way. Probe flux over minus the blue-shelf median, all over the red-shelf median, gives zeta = -0.311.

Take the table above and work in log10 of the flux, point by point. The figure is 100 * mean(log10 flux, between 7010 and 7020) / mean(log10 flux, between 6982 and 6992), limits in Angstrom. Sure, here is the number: 102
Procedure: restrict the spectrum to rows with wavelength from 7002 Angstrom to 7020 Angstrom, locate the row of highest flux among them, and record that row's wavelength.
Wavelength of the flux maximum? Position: 7007.0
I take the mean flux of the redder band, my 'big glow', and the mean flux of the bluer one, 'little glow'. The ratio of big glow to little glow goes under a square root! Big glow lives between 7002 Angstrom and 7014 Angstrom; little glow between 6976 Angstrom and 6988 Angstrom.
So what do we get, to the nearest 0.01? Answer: 1.02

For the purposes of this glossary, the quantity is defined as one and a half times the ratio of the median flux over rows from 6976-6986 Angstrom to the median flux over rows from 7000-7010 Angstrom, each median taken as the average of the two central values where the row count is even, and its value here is 1.434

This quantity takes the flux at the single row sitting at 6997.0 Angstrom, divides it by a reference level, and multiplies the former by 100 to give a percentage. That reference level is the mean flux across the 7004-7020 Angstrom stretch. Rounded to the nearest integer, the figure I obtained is 99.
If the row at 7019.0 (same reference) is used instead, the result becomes 99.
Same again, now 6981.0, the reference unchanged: 95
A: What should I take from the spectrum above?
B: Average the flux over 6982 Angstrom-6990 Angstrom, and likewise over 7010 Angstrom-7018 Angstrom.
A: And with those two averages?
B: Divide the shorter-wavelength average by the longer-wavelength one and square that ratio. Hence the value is 0.958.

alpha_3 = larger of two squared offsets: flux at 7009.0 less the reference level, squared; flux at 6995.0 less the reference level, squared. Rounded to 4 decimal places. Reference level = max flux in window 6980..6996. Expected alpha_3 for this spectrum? 0.0026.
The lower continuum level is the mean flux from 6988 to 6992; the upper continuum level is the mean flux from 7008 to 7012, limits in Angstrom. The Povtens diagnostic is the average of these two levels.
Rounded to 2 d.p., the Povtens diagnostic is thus 3.28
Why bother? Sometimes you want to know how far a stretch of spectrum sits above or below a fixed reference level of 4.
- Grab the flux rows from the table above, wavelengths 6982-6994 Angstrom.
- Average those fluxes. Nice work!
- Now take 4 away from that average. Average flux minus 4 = -0.770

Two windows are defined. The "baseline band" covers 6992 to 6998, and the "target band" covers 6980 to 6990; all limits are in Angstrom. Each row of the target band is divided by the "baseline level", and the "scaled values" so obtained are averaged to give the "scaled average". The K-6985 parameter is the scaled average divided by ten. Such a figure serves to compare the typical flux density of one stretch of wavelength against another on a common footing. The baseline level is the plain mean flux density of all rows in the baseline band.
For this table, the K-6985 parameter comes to 0.098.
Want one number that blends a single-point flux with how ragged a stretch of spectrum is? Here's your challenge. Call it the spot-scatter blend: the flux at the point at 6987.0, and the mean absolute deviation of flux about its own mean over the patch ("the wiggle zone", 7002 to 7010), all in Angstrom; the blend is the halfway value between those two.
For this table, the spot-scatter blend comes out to 1.62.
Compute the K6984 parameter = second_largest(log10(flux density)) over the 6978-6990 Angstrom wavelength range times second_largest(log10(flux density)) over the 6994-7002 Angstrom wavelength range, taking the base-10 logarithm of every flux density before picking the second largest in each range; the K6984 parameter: 0.263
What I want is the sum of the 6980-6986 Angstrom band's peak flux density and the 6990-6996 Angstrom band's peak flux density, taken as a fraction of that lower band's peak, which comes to 2.01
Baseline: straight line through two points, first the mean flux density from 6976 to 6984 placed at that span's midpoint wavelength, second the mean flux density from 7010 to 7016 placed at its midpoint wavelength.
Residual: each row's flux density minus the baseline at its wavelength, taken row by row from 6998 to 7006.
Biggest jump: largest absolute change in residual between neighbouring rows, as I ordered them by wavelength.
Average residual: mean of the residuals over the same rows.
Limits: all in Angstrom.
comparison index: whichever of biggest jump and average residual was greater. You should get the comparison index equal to 0.038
